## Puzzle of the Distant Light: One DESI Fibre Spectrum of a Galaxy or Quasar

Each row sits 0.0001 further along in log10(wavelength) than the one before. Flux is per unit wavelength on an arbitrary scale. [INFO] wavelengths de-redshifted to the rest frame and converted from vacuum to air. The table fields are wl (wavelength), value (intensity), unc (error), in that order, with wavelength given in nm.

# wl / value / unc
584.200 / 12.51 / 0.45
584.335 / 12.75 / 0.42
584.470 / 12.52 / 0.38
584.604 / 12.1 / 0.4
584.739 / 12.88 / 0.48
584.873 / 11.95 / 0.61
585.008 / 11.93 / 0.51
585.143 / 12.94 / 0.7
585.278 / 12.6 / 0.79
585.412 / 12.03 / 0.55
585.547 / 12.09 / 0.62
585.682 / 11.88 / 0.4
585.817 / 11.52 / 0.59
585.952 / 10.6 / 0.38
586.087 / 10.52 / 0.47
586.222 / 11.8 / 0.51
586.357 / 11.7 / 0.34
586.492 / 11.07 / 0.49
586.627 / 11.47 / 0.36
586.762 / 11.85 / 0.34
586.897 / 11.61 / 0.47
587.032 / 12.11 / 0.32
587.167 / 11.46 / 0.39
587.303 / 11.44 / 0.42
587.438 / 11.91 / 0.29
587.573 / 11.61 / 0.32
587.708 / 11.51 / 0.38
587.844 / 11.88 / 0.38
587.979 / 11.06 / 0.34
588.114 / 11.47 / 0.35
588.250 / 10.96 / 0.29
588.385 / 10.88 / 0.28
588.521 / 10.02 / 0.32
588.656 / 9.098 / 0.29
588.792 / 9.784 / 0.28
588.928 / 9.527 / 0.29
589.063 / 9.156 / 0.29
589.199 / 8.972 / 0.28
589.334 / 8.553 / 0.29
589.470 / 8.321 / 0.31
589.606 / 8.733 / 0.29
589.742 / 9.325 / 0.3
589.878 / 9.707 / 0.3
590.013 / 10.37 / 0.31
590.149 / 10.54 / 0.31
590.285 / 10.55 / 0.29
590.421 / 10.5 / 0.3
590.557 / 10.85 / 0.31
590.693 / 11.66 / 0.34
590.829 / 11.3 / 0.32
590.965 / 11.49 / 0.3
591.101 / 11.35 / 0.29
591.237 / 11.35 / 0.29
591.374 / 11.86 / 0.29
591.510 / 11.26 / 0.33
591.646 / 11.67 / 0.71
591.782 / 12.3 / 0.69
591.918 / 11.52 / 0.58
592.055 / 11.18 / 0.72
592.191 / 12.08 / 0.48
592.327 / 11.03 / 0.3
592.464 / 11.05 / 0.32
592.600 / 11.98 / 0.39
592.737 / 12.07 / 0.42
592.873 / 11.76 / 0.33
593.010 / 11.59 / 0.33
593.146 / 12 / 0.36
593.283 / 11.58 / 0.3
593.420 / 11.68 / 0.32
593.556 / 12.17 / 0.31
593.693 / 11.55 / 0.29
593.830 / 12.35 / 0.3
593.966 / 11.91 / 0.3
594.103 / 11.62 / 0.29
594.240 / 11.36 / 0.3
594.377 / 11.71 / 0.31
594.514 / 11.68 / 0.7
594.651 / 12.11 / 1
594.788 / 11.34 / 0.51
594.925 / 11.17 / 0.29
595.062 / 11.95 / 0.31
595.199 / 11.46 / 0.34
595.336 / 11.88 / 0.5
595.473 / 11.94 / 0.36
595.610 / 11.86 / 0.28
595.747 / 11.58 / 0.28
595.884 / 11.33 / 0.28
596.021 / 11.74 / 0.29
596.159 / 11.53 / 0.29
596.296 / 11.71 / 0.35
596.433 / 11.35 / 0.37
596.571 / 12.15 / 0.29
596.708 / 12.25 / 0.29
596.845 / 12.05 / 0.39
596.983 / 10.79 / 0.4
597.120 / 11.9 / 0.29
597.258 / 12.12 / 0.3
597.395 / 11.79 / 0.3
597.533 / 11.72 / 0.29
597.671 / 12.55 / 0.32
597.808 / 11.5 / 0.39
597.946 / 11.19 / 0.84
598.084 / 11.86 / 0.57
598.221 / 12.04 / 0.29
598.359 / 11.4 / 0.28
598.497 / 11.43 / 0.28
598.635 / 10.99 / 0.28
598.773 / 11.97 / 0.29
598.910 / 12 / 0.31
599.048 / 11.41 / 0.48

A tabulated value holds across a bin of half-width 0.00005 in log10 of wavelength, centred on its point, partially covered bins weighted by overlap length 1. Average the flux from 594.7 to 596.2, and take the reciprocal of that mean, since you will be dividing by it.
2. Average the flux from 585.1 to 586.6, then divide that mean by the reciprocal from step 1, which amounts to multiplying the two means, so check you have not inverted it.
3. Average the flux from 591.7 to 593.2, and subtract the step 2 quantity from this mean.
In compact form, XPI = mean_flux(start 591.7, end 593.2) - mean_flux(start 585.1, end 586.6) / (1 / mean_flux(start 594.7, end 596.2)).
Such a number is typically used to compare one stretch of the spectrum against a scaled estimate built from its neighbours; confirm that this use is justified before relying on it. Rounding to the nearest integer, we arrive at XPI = -124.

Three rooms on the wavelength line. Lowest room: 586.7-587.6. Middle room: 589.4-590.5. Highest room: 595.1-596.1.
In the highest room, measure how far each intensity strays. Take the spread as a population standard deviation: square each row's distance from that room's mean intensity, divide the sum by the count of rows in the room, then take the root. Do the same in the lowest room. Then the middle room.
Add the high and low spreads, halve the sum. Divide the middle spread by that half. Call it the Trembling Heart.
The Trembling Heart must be 3.7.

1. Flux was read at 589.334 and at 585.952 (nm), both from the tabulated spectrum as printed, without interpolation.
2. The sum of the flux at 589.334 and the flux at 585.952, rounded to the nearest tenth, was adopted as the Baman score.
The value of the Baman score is 19.2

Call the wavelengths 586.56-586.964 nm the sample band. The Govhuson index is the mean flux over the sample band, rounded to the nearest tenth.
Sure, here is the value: 11.6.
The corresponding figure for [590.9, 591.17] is 11.4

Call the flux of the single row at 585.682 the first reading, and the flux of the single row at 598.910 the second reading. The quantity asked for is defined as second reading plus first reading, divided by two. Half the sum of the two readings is 11.9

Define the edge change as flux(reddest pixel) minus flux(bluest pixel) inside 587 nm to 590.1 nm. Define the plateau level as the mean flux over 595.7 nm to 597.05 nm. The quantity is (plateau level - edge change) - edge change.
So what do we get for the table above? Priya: 15.1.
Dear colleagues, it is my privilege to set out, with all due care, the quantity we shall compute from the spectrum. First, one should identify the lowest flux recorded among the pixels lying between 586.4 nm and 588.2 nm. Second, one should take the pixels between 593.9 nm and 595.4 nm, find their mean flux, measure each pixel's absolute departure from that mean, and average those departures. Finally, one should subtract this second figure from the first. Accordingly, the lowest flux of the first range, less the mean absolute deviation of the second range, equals 10.8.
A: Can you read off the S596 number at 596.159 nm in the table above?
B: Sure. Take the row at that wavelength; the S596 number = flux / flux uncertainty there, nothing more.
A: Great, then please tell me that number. 39.8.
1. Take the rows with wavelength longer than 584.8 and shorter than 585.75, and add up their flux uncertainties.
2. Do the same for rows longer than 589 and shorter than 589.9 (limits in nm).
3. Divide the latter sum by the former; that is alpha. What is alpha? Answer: 0.49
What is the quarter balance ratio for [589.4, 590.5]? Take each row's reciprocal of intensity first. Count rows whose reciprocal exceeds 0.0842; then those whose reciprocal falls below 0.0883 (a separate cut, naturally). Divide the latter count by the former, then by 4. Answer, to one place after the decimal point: 0.0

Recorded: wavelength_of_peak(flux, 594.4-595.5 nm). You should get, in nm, 594.651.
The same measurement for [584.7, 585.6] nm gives 585.143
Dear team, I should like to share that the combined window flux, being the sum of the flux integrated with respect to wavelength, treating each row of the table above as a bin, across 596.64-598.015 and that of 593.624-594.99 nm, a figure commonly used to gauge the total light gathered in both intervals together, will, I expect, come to 32.2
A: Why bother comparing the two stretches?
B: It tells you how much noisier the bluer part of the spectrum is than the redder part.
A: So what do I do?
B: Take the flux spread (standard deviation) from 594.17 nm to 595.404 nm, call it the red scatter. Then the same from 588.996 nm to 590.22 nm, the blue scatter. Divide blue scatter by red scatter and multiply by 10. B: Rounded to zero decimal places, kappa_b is 25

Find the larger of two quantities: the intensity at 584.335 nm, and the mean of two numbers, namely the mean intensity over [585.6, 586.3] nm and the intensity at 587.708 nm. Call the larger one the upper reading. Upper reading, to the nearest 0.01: 12.75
